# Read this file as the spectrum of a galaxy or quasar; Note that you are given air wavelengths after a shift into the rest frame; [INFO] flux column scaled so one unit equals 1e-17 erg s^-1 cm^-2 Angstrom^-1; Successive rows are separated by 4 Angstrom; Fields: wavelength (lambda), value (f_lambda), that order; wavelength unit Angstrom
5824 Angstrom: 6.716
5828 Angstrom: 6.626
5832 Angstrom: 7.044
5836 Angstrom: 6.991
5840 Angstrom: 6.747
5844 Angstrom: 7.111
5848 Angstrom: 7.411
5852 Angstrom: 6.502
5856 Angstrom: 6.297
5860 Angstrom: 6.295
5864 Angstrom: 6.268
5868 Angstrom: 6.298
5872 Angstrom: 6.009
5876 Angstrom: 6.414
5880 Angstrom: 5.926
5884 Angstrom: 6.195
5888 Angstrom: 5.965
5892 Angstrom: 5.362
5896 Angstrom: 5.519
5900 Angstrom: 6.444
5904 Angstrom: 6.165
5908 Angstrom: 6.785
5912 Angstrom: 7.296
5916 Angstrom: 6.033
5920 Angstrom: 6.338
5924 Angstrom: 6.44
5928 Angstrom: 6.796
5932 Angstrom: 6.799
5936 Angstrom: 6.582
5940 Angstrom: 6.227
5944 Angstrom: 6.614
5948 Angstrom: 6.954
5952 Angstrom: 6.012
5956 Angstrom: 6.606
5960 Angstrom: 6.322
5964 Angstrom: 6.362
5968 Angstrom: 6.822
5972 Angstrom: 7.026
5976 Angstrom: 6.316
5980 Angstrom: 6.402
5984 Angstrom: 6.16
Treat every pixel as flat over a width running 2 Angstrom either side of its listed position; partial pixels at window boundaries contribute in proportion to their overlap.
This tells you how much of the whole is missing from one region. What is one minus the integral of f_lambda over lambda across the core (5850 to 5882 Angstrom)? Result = -199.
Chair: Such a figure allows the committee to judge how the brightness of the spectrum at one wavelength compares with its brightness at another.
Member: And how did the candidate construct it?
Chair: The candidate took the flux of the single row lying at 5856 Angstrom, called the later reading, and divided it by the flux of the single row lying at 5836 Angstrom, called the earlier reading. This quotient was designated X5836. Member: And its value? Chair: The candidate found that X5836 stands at 0.90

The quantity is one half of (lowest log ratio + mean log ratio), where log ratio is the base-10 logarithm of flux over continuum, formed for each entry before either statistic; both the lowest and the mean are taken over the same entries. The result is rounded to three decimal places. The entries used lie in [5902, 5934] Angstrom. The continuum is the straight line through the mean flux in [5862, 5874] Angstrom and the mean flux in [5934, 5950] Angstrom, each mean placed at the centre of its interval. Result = -0.011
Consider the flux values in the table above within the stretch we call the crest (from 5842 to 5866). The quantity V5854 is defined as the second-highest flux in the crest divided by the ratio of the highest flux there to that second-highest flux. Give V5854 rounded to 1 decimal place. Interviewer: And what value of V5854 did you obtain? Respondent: 6.8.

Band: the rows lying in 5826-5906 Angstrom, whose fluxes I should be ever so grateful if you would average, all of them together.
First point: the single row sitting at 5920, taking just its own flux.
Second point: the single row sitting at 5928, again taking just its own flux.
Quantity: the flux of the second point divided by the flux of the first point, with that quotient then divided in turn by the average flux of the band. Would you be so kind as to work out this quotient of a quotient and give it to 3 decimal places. 0.168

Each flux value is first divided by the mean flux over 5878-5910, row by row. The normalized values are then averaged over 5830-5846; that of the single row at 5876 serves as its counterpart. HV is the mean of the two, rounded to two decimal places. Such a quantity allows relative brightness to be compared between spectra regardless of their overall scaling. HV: 1.11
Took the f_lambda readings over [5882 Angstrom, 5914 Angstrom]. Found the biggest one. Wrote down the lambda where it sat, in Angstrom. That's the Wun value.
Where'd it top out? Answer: 5912 Angstrom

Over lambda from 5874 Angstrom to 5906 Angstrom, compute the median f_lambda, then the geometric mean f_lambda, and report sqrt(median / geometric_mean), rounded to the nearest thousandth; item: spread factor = 1.006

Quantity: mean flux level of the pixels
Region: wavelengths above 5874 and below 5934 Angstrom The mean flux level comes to 6.3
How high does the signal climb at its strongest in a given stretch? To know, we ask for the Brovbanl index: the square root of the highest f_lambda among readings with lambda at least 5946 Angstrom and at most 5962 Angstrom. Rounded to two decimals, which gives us 2.64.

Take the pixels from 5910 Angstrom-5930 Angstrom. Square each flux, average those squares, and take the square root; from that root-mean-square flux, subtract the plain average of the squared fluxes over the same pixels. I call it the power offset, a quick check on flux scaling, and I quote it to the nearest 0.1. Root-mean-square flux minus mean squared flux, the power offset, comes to -36.9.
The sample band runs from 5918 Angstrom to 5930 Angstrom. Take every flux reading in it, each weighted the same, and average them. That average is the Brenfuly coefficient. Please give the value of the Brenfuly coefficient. 6.52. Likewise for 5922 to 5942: 6.57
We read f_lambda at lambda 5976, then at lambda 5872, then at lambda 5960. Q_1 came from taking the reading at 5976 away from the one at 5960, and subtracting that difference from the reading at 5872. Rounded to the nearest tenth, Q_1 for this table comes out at 6.0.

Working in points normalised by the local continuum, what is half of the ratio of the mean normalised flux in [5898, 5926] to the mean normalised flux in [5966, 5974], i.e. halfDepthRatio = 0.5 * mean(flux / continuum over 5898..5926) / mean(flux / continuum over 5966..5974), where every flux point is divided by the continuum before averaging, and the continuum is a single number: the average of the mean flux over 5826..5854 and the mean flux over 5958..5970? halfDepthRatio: 0.469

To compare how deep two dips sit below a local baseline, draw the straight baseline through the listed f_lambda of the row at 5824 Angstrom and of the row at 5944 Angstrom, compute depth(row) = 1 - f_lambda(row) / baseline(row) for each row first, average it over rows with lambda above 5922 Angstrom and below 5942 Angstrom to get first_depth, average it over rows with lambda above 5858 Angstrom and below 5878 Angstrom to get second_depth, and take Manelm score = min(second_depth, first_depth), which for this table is 0.008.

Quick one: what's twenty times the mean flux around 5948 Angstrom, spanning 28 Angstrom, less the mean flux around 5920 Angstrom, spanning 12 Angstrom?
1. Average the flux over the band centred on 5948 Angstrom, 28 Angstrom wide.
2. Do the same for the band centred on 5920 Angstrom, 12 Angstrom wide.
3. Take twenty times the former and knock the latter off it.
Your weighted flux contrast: 123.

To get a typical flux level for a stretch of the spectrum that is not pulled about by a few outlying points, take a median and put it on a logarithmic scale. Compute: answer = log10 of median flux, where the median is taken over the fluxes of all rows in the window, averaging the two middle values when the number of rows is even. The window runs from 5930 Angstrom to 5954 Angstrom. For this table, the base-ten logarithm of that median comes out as 0.819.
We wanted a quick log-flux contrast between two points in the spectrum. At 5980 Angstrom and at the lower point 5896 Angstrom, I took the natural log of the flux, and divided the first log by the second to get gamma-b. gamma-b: 1.09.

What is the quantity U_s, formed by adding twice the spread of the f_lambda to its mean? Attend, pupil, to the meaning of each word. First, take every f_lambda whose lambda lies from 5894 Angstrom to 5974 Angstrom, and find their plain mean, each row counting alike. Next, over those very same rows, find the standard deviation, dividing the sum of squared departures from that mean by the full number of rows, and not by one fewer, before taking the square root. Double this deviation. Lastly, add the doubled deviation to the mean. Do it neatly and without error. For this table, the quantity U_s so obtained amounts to 7.31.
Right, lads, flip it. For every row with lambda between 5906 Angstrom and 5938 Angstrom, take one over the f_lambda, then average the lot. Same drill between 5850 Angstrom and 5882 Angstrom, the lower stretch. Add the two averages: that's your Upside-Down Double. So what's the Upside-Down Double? 0.311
